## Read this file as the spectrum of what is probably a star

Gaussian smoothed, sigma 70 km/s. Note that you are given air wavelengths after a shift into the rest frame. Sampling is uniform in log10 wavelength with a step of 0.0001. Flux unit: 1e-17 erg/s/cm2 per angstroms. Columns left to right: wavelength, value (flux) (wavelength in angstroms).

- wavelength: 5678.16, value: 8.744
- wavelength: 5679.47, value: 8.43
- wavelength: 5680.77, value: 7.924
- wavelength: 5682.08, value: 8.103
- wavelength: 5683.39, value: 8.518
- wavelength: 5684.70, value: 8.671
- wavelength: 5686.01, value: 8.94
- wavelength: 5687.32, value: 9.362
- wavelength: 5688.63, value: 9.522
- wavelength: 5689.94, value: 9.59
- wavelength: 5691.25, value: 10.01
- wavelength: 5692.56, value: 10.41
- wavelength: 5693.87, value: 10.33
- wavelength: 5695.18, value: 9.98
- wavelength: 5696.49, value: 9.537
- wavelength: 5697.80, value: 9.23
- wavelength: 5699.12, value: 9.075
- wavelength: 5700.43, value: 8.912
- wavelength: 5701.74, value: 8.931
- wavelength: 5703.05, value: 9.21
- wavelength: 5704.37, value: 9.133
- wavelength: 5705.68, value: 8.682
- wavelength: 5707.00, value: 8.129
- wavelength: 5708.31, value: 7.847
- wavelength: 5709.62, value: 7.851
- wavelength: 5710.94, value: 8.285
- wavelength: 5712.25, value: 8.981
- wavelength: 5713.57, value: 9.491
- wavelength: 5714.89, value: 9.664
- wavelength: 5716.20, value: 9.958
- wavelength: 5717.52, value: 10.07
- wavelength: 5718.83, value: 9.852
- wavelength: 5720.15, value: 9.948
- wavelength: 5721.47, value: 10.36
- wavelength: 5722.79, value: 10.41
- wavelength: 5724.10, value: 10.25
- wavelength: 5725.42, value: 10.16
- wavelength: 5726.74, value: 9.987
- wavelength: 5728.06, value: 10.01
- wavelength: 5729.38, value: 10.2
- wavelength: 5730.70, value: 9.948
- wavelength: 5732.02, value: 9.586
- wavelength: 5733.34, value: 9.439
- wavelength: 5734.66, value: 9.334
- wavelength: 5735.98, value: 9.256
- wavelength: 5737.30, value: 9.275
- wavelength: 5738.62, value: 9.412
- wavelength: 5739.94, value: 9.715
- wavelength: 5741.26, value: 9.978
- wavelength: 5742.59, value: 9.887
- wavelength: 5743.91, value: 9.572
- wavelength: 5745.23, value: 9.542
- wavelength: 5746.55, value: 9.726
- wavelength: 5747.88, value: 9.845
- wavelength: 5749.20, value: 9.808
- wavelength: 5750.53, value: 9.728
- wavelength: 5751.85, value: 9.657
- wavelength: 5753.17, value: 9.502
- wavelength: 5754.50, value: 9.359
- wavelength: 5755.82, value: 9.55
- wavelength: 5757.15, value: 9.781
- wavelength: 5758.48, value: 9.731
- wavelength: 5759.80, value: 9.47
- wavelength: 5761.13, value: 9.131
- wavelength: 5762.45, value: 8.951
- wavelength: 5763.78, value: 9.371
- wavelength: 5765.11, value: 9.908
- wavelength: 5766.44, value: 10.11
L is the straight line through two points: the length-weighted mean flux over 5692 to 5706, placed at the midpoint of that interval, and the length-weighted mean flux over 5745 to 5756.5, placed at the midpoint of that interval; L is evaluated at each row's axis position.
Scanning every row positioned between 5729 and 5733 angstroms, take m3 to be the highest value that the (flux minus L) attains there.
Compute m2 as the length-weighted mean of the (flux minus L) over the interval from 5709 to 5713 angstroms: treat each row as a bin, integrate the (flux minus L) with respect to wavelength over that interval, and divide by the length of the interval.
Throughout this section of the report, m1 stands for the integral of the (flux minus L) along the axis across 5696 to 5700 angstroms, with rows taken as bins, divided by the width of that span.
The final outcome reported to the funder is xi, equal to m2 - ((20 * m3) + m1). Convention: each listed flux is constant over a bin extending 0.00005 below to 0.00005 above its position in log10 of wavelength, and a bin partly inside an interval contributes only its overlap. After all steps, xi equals -14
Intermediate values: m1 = -0.2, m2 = -1.1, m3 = 0.7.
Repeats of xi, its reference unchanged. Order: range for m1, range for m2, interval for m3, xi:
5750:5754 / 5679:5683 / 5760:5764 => 5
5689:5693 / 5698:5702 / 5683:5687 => 7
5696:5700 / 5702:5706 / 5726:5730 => -13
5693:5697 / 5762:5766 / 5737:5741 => -3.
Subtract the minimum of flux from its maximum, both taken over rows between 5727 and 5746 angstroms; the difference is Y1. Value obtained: 0.9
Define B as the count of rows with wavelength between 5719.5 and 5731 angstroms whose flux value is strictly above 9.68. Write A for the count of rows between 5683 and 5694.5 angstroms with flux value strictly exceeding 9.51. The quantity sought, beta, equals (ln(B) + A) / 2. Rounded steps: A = 5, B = 9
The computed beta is 3.6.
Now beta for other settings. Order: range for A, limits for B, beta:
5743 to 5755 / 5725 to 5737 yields 4.3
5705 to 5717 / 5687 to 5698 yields 1.7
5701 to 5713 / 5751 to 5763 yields 0.3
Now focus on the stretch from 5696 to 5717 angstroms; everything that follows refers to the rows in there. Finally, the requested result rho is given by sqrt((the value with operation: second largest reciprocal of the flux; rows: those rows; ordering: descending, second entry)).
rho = 0.357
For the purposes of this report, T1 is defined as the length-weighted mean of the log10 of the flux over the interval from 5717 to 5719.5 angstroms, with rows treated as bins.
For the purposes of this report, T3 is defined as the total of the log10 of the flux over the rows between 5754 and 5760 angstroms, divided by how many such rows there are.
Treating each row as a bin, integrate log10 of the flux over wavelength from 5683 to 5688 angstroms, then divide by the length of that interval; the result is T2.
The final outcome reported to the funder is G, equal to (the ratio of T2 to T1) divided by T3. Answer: 0.97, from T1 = 0.999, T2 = 0.95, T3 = 0.981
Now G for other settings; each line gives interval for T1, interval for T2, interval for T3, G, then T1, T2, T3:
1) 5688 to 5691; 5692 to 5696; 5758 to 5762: 1.05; 0.983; 1.01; 0.975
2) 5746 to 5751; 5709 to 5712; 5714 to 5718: 0.93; 0.989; 0.91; 0.995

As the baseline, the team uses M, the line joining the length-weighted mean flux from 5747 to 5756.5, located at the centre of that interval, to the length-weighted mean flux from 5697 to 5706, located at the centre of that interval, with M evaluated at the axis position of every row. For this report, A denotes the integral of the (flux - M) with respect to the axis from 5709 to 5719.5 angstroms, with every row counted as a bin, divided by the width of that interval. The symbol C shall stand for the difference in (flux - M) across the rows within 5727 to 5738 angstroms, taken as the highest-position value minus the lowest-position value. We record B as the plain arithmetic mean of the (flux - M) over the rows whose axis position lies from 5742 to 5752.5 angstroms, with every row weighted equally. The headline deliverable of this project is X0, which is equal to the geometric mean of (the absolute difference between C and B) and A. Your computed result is 0.28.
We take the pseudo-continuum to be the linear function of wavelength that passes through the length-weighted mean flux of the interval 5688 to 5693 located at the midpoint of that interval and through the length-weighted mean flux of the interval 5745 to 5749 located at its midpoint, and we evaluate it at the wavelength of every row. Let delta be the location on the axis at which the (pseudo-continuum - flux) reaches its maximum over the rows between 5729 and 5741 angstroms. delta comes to 5735.98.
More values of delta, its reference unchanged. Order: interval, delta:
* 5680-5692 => 5680.77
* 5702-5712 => 5708.31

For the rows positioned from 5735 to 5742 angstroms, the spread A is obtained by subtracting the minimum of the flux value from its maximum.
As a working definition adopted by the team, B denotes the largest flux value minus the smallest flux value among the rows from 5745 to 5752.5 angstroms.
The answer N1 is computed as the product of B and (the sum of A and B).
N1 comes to 0.3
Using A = 0.72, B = 0.3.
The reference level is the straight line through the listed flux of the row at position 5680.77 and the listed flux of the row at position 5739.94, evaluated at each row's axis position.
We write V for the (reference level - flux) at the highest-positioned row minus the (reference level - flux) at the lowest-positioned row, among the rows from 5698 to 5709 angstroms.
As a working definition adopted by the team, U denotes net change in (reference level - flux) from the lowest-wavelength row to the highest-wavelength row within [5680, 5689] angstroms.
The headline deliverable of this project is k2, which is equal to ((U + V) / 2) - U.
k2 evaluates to 1.4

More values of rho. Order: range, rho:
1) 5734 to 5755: 0.328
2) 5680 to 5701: 0.351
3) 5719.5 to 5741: 0.328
